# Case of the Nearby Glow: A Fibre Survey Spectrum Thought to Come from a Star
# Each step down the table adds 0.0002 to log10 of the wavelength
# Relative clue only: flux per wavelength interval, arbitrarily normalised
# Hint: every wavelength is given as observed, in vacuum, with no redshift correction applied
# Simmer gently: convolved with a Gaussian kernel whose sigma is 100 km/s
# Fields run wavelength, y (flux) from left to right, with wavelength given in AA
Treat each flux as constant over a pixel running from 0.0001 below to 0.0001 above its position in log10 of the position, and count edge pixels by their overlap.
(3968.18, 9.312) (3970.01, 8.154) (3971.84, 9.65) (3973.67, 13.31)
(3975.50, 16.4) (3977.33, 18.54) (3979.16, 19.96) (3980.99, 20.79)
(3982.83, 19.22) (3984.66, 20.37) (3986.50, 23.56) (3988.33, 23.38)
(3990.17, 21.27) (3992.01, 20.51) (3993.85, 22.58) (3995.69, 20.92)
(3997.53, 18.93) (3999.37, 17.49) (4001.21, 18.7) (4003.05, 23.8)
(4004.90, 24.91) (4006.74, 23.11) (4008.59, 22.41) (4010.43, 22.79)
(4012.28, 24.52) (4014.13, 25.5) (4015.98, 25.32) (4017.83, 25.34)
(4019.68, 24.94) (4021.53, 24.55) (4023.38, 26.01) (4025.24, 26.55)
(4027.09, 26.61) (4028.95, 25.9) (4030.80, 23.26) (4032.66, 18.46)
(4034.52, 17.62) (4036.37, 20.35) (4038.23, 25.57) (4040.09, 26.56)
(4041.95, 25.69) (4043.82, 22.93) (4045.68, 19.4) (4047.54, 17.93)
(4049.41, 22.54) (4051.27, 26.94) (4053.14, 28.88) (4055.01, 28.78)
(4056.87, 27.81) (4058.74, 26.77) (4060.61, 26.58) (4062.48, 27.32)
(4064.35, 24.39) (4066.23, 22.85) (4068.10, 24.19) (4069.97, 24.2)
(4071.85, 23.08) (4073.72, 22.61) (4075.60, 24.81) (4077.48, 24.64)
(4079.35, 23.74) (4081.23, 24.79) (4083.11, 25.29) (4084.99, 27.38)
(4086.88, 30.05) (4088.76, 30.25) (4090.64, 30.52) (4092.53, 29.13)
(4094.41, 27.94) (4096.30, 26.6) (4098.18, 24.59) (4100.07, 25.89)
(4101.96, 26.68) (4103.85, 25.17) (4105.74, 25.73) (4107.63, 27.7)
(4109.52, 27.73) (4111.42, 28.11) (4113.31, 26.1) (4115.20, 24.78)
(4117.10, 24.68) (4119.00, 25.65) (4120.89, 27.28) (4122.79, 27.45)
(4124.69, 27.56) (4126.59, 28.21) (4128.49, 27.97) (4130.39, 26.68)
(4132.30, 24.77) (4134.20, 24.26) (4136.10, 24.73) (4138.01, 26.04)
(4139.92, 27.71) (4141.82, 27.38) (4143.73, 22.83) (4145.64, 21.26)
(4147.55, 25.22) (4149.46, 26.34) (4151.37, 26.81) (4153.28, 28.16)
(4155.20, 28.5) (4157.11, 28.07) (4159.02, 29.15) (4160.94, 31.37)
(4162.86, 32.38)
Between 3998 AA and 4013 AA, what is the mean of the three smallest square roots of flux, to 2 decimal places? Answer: 4.41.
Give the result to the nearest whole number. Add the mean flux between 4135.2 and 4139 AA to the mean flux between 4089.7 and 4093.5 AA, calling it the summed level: 55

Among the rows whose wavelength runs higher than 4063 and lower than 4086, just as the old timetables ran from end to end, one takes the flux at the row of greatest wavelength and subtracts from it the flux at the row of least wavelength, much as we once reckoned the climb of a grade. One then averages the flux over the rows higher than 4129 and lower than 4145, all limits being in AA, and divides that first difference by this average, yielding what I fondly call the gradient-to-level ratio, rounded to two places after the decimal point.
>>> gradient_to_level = 0.12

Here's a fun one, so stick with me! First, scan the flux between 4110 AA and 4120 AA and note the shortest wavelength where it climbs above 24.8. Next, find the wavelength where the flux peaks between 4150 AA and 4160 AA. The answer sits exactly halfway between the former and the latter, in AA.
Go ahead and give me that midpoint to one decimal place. 4135.2 AA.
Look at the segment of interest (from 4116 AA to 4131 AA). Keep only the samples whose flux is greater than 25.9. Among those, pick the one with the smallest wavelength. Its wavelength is 4120.89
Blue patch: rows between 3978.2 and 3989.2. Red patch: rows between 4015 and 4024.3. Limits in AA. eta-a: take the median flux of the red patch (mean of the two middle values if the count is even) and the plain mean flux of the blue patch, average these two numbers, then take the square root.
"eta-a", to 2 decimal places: 4.82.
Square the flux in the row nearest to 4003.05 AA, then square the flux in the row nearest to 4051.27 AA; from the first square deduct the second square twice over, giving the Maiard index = -885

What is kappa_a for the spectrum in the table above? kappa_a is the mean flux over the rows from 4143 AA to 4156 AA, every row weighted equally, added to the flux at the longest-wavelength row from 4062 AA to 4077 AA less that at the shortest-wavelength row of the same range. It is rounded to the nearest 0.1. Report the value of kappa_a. 23.1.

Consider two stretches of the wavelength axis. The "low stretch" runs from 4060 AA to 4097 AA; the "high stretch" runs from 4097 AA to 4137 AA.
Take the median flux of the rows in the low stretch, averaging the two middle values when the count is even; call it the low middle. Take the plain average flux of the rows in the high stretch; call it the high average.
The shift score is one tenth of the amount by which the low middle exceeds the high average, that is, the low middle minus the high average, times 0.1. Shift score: -0.12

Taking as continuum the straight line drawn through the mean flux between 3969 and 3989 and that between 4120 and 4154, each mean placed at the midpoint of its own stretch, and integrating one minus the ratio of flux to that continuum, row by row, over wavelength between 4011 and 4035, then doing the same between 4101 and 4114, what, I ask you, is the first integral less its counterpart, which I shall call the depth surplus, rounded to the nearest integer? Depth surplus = -4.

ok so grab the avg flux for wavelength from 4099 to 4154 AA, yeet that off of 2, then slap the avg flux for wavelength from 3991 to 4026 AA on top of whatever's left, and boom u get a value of -1.1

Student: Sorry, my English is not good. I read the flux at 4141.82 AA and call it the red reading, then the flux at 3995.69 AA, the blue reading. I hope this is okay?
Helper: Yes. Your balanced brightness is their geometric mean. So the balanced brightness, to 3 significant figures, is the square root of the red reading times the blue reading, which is 23.9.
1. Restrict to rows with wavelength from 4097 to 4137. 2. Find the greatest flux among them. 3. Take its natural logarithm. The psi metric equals 3.34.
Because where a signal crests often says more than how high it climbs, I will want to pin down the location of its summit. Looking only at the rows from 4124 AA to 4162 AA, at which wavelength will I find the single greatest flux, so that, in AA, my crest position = 4160.94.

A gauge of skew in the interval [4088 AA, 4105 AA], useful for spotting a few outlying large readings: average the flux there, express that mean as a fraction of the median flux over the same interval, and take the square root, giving 1.01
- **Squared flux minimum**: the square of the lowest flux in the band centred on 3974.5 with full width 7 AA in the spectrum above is 93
